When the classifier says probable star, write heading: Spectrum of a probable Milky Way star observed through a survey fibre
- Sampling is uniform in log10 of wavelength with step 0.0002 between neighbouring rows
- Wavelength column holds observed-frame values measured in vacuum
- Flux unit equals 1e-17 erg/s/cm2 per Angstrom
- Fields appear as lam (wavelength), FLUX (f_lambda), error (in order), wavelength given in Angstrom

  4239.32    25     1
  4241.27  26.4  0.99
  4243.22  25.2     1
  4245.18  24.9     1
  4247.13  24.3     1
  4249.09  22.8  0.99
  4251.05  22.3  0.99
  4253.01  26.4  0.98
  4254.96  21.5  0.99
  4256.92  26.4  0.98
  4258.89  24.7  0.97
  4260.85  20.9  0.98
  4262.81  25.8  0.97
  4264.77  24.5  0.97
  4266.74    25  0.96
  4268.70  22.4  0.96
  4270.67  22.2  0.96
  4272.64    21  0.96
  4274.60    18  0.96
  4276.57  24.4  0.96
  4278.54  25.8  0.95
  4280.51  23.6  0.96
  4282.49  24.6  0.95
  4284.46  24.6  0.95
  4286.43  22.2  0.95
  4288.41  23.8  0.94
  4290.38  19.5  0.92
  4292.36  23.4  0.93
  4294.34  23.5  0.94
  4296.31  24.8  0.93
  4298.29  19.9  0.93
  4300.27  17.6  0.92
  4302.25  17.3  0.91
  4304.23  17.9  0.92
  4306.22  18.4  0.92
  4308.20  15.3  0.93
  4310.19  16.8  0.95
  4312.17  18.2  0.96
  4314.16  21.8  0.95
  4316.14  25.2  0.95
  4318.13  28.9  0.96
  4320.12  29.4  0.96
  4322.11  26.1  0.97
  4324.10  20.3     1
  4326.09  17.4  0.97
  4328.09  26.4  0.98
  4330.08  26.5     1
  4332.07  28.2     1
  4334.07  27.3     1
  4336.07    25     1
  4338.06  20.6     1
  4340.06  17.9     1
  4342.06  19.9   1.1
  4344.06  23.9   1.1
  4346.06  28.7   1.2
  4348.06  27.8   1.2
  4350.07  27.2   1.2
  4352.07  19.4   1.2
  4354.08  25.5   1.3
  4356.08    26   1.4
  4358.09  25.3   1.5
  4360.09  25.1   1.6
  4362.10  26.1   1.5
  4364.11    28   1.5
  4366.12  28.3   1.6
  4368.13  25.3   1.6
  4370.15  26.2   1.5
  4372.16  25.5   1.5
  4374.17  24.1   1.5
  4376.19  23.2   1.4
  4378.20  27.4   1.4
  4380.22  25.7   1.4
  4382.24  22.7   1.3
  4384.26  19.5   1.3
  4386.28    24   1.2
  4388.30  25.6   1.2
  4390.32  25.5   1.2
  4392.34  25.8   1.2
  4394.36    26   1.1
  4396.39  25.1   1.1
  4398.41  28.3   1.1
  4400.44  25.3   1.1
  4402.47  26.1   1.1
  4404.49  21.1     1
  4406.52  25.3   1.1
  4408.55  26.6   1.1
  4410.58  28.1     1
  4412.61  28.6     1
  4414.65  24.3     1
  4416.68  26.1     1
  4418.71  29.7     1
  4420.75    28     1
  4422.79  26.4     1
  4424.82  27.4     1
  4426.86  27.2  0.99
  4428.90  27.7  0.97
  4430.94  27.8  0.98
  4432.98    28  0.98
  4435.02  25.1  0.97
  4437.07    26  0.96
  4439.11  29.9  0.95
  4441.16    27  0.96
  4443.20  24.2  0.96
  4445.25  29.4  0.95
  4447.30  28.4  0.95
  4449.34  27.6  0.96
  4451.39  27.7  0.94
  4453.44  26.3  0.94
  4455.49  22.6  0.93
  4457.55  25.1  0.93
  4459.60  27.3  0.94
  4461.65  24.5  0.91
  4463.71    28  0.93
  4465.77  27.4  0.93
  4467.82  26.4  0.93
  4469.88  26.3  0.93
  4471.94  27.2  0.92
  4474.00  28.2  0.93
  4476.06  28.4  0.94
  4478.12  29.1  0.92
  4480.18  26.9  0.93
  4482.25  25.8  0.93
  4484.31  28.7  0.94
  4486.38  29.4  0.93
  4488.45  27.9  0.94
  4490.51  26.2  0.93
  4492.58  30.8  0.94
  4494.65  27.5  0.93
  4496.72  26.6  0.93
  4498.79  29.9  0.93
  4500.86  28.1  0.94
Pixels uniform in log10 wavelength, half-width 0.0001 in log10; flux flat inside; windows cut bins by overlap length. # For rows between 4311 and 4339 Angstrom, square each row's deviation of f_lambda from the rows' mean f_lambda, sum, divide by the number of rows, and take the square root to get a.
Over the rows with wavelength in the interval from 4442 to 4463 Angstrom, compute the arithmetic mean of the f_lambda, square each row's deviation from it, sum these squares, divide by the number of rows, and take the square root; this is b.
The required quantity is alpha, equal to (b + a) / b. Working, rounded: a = 3.8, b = 2.0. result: 2.9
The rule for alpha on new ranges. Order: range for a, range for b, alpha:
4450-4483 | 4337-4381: 1.5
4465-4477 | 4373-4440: 1.4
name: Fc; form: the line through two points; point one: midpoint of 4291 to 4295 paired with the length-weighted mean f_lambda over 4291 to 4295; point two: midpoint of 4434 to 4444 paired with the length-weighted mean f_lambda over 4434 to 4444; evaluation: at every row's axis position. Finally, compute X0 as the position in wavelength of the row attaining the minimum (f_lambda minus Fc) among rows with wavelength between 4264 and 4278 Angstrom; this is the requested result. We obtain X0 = 4274.60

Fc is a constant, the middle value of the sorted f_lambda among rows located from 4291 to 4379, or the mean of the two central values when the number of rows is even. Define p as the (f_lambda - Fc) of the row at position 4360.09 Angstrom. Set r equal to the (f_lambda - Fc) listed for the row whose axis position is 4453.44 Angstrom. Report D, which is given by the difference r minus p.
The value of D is 1.2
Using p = 0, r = 1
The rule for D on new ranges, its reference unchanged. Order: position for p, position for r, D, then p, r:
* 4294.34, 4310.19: -6.7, -2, -8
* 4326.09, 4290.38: 2.1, -8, -6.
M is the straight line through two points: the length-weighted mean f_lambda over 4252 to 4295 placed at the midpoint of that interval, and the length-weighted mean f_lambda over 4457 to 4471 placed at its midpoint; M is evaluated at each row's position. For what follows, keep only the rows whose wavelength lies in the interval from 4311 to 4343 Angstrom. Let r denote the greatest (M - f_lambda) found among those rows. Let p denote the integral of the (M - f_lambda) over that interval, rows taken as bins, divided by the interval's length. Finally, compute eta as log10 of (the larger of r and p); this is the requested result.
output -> 0.8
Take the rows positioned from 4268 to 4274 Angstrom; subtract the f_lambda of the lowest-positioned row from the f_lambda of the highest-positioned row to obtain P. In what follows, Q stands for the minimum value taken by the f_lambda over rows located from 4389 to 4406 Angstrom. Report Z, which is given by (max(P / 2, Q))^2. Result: 445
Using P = -1.4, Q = 21.1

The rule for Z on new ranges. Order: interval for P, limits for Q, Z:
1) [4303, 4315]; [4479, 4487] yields 666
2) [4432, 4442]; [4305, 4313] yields 234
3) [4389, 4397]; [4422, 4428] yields 697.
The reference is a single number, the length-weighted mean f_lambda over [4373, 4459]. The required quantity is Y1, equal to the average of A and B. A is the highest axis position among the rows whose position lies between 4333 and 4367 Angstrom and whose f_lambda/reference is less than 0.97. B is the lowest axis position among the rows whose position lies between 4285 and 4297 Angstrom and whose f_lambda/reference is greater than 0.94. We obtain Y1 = 4328.2 Angstrom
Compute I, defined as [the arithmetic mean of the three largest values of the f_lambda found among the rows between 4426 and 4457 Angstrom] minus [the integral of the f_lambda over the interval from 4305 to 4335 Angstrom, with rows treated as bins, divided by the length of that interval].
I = 6.2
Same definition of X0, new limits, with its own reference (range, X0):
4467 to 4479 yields 4469.88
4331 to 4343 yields 4340.06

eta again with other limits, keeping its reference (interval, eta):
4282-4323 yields 0.9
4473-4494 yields 0.0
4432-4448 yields 0.3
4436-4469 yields 0.6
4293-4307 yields 0.8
